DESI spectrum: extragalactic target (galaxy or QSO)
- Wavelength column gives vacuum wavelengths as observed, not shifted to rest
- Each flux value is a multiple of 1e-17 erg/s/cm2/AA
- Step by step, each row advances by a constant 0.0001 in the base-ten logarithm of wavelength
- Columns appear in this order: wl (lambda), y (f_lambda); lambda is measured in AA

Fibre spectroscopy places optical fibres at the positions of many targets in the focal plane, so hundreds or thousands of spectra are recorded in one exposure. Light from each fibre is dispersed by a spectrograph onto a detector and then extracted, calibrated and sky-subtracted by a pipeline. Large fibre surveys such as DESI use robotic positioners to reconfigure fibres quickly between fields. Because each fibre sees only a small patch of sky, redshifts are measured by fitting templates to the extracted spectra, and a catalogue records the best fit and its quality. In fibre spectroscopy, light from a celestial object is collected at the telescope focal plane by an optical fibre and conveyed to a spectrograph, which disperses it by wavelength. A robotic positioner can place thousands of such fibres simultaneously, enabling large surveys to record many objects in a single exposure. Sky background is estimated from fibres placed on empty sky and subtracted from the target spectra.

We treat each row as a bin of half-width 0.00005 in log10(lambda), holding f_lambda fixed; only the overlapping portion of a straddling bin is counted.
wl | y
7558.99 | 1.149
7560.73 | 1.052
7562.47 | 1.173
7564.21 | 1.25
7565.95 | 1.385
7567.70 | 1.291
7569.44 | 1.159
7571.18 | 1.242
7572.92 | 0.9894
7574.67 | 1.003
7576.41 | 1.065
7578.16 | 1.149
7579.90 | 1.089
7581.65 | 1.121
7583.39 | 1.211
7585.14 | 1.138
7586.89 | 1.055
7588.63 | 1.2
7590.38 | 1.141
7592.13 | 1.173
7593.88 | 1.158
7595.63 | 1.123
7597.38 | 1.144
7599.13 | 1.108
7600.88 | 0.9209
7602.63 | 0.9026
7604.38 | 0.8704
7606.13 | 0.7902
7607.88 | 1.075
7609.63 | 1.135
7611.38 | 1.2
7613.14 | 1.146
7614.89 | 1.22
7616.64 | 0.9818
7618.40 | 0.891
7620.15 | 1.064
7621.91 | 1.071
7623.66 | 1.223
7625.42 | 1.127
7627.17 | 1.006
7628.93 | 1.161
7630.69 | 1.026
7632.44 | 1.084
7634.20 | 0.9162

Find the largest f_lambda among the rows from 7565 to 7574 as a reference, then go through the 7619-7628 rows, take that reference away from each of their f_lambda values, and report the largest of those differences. -0.162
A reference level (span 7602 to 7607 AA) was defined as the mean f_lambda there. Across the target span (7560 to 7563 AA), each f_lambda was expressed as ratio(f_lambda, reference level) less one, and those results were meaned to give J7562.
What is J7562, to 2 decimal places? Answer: 0.30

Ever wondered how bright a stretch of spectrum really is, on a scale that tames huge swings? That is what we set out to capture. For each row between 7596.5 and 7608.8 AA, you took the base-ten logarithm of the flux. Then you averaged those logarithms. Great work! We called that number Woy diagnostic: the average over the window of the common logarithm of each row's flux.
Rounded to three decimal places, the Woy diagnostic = -0.015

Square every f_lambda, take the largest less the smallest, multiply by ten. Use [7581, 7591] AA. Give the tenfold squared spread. 3.5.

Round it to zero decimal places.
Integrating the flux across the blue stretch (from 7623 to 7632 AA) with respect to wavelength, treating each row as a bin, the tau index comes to 10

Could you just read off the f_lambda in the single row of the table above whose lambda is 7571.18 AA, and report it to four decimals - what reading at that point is 1.2420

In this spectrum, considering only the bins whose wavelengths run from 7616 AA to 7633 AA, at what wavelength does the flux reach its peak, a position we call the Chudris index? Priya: 7623.66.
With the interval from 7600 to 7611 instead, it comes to 7609.63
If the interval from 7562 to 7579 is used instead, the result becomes 7565.95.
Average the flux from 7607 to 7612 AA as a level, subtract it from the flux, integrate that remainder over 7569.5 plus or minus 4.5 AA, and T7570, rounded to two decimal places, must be 0.67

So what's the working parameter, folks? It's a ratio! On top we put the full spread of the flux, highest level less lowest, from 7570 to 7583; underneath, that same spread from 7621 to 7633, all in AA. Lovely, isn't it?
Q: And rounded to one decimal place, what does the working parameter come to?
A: 1.2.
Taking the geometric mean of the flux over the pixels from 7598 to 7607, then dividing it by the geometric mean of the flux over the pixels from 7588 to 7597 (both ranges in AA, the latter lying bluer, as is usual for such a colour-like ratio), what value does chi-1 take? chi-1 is 0.79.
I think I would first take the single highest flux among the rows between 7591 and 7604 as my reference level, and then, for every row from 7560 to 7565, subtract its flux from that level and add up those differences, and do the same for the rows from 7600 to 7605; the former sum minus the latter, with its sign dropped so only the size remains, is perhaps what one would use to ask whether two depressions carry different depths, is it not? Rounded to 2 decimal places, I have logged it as 0.78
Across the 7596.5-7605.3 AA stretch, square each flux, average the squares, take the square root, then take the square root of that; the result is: 1.00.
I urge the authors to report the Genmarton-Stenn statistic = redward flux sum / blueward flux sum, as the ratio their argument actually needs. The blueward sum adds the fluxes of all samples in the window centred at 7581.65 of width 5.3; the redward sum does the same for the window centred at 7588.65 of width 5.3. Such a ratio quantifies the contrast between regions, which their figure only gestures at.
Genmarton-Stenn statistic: 1.0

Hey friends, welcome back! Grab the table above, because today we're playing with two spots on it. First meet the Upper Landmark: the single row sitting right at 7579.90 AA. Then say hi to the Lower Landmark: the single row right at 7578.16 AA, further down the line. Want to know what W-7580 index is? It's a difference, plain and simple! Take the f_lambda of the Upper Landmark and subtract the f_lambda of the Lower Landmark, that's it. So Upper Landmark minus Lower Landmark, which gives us -0.060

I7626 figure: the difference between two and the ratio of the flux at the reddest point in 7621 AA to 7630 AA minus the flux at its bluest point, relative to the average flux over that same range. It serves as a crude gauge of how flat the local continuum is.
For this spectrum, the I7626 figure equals 1.92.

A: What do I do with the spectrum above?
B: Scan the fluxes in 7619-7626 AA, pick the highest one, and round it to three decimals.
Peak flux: 1.223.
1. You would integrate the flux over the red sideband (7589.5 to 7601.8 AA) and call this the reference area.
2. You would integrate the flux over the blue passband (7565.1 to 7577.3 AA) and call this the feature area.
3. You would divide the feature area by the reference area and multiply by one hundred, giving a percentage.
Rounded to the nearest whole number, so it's 104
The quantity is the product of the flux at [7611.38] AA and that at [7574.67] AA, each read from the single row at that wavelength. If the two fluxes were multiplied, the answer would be 1.20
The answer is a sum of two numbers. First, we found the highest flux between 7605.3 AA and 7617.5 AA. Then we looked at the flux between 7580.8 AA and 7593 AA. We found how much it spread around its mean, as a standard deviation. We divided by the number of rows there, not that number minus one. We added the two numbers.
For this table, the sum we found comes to 1.27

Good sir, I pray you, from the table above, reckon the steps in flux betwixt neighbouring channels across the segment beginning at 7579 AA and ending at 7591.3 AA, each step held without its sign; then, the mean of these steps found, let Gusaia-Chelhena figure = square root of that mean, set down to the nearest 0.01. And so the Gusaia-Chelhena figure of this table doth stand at 0.28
